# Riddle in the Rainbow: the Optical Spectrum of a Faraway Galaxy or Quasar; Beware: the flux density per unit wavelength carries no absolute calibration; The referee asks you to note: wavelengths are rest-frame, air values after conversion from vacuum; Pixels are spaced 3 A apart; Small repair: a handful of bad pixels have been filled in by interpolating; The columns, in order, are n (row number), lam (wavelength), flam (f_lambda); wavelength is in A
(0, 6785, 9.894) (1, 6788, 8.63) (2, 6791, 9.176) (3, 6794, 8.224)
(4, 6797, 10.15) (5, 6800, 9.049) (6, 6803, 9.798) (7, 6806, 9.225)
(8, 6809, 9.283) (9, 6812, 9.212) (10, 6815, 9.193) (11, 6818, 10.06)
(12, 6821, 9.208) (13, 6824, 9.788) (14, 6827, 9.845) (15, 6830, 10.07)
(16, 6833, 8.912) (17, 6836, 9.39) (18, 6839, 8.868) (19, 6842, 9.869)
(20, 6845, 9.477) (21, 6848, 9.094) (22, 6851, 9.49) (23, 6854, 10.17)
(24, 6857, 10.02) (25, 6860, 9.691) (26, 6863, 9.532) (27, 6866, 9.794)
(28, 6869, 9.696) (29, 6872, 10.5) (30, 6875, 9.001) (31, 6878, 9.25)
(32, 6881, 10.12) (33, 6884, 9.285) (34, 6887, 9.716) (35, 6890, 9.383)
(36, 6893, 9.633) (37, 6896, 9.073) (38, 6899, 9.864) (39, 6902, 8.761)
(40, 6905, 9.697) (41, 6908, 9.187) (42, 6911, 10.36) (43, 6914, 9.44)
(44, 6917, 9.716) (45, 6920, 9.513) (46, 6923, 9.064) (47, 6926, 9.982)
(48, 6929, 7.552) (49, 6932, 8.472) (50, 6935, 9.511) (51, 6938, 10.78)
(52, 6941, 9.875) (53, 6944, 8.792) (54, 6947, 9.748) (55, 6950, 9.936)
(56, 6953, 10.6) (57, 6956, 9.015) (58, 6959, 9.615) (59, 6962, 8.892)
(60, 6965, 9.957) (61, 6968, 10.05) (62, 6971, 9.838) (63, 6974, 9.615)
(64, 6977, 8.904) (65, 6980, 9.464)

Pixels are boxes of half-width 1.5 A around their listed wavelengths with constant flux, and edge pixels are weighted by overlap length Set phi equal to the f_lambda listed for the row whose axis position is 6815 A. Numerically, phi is 9.193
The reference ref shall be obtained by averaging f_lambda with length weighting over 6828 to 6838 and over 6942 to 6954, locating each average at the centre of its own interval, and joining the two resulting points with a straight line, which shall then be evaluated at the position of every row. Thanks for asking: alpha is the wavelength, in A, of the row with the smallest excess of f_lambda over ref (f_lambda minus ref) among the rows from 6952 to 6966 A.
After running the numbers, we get 6962 A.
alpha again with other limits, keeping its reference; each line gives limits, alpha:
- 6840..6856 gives 6848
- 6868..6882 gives 6875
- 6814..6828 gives 6821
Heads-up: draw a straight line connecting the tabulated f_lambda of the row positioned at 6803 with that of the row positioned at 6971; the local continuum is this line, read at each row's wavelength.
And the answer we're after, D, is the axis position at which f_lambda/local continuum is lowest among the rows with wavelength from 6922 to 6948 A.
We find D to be 6929 A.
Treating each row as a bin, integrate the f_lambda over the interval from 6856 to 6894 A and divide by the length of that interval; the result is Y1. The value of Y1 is 9.66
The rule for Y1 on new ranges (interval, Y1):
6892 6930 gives 9.39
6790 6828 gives 9.40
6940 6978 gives 9.61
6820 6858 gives 9.55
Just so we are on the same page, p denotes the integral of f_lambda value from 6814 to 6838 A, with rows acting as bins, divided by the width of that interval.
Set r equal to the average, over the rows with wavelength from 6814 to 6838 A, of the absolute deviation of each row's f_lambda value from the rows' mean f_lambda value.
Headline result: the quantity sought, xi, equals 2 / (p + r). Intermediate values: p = 9.55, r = 0.38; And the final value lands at 0.201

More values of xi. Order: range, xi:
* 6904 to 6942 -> 0.199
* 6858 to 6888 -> 0.200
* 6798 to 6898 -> 0.202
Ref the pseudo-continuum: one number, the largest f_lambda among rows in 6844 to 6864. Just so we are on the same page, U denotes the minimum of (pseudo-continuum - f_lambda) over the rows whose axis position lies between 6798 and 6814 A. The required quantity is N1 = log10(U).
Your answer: -0.4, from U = 0.37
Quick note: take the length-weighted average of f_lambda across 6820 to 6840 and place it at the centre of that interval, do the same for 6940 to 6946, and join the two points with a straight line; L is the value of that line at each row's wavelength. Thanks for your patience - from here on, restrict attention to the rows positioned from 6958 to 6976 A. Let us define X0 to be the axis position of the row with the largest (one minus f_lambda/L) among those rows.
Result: 6962 A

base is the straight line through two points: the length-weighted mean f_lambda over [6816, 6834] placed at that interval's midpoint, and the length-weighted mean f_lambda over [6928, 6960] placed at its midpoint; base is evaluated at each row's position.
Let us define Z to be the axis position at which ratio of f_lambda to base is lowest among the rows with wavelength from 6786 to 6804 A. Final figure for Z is 6794 A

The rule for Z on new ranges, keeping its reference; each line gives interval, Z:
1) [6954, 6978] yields 6962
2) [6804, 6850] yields 6839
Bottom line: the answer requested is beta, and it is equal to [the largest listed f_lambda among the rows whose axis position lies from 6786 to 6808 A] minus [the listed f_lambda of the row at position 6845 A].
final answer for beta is 0.67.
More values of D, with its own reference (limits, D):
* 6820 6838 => 6833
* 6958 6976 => 6962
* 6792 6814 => 6794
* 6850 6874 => 6851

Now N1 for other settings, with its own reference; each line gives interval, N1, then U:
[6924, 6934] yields -0.7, 0.19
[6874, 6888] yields -1.3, 0.05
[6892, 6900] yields -0.5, 0.31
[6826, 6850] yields -1.0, 0.10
